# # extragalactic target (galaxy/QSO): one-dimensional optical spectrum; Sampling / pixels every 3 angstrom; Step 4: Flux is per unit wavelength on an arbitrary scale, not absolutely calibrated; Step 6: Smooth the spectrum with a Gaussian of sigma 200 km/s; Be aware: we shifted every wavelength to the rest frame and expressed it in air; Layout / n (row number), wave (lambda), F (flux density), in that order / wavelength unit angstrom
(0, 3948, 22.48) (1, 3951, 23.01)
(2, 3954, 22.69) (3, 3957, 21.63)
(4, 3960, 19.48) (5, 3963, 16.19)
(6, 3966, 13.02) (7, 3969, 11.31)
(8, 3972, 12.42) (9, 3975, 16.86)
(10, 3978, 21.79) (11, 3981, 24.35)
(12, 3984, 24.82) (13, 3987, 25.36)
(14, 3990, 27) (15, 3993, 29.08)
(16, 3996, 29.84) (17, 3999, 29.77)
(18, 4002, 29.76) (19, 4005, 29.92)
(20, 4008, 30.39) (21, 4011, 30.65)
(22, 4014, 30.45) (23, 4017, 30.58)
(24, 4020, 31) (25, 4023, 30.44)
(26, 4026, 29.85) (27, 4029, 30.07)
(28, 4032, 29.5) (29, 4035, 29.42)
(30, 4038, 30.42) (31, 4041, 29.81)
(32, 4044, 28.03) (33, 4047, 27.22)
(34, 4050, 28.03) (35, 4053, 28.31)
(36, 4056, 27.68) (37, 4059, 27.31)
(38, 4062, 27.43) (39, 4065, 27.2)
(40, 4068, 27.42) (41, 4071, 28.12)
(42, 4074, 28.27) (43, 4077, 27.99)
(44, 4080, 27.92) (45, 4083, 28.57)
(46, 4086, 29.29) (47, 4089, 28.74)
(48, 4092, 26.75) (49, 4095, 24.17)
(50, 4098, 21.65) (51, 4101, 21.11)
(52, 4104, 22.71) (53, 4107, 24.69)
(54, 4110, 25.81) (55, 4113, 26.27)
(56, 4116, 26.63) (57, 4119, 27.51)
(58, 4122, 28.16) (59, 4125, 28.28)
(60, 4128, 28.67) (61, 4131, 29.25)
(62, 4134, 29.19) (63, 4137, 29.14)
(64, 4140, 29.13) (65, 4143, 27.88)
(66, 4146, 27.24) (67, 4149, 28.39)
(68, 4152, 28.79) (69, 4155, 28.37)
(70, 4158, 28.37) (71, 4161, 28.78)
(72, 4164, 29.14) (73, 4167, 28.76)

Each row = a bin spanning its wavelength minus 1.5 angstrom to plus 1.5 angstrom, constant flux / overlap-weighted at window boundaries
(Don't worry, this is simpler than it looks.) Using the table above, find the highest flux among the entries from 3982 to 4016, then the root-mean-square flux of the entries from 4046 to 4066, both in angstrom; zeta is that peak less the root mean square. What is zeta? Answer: 3.0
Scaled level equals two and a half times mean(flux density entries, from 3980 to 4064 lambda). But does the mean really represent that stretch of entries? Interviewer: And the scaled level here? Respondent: 72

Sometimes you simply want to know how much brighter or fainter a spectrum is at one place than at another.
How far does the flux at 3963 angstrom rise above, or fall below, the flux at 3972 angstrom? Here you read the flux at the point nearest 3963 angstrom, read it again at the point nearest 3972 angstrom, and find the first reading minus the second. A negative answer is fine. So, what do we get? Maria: 3.8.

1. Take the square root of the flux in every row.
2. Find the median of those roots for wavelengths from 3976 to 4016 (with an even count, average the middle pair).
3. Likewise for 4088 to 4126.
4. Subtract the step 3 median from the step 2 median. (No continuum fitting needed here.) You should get 0.33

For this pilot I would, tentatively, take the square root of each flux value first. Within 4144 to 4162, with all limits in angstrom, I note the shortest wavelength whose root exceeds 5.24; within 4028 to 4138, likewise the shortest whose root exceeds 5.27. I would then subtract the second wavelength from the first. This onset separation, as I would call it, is 120 angstrom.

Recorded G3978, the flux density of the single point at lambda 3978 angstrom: 21.79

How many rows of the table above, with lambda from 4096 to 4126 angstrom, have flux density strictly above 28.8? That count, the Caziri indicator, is 0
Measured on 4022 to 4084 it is 7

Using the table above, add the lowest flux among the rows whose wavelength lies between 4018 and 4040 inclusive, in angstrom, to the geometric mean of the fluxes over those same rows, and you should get 60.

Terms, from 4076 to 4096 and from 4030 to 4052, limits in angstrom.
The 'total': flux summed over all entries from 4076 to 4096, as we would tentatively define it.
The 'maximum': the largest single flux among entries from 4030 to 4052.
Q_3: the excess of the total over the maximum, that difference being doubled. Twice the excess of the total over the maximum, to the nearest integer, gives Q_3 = 326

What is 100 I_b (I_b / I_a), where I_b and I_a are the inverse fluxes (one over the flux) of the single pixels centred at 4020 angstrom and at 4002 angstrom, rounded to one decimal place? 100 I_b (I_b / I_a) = 3.1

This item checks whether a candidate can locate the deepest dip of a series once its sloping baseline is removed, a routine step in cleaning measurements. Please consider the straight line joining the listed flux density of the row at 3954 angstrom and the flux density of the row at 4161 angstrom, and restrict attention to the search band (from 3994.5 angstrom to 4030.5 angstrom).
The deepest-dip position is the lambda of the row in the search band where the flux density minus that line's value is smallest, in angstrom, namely 4026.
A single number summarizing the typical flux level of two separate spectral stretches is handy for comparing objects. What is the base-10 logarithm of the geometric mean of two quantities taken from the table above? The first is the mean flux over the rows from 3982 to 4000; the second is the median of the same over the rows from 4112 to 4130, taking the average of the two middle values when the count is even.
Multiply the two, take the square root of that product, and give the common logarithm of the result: 1.44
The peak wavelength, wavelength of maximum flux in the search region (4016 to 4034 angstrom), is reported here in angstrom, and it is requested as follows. 4020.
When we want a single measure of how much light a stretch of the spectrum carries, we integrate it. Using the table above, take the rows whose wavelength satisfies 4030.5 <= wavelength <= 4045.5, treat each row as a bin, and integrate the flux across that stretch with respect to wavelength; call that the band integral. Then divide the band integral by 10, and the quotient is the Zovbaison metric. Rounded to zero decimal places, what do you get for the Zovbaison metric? 44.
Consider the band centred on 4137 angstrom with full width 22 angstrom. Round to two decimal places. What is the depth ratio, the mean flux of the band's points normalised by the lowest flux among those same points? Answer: 1.05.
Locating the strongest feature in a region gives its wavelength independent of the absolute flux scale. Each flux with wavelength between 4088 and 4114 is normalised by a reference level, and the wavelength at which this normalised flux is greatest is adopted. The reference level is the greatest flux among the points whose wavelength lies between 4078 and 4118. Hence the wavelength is 4089 angstrom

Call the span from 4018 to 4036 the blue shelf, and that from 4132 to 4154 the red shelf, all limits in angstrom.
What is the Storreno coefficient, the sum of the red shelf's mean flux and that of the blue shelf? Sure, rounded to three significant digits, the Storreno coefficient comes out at 58.6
